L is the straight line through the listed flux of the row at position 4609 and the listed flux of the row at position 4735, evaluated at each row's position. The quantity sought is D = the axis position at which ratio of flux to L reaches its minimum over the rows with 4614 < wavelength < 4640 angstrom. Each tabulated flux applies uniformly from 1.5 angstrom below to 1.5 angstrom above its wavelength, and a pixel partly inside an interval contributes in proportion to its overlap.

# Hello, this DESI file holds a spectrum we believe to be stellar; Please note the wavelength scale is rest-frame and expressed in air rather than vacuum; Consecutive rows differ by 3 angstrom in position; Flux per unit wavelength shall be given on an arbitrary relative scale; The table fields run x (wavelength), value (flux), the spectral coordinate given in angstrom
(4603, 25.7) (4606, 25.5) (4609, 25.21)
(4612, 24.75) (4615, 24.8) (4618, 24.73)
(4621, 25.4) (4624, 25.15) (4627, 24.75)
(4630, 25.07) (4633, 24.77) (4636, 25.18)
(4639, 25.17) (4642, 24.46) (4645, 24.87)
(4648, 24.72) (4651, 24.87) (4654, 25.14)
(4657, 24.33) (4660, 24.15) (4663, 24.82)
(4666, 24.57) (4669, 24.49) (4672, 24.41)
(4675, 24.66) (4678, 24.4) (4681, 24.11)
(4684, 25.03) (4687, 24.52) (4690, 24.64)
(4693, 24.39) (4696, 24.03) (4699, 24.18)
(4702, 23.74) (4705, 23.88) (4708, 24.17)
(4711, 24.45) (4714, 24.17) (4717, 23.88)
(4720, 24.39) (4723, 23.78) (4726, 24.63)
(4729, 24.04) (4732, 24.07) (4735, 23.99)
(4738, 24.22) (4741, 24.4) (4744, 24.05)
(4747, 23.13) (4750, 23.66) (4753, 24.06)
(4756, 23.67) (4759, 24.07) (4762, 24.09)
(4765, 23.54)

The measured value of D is 4618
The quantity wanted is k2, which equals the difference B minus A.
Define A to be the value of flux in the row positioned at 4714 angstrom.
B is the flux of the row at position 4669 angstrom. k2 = 0.3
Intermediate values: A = 24.17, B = 24.49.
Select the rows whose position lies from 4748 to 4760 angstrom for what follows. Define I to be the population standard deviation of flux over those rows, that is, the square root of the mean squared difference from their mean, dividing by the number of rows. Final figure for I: 0.20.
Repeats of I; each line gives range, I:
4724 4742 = 0.23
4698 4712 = 0.25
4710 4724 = 0.27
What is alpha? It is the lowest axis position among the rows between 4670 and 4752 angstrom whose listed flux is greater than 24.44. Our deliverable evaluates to 4675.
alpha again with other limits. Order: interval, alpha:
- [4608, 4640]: 4609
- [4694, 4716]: 4711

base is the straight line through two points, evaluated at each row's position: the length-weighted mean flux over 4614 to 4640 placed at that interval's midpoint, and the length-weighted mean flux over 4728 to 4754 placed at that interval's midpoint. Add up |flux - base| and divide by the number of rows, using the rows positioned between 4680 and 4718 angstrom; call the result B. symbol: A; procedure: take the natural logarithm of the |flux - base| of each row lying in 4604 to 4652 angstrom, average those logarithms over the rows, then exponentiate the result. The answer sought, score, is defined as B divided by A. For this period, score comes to 1.48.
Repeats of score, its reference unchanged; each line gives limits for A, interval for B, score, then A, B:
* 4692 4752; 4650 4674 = 1.66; 0.15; 0.243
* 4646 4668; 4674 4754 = 1.36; 0.18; 0.251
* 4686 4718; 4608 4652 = 1.64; 0.13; 0.216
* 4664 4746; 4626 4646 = 1.53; 0.14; 0.214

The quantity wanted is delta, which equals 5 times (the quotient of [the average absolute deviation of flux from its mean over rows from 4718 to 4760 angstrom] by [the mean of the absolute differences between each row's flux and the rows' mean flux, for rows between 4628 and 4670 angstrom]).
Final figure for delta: 5.0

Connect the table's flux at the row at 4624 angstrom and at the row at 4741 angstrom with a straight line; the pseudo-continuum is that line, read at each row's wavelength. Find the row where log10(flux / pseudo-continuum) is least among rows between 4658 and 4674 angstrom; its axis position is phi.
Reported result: 4660 angstrom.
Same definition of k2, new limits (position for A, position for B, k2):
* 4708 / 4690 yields 0.5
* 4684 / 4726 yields -0.4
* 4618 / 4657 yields -0.4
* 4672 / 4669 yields 0.1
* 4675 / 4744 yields -0.6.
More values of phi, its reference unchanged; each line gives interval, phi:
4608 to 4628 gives 4612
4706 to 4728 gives 4723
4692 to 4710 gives 4702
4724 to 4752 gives 4747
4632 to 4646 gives 4642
